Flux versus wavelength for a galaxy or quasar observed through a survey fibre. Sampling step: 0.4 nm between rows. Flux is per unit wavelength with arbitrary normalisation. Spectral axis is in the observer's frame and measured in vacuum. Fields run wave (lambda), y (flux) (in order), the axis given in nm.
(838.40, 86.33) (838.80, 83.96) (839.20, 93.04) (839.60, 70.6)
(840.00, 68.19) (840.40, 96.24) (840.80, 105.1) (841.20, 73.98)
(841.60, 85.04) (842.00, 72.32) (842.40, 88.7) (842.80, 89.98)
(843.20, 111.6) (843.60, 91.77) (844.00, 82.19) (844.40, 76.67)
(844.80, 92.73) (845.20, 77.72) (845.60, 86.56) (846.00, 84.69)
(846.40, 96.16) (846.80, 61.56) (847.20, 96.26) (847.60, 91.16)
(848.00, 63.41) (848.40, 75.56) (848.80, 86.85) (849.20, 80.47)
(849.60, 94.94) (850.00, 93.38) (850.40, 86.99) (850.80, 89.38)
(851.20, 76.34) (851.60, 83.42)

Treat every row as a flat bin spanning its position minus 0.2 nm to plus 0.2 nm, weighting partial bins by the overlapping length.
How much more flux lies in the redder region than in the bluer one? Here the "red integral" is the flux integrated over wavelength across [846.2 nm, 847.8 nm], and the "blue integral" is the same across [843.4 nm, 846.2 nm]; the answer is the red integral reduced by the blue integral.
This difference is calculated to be -99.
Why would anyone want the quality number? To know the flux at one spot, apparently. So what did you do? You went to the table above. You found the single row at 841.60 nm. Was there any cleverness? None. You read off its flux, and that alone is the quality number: 85.04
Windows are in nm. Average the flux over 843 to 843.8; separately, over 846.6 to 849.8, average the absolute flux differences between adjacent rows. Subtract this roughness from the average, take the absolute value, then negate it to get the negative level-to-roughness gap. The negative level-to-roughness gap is -86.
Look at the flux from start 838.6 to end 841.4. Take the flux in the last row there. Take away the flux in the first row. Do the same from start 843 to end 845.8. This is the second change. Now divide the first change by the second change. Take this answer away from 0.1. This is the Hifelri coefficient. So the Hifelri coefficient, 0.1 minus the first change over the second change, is -0.3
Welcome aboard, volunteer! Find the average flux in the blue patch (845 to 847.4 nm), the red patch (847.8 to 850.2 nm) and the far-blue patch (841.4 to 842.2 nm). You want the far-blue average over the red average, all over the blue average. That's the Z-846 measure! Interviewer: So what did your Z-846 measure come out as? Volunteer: 0.0114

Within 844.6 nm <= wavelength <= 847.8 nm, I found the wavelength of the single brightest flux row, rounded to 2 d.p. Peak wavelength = 847.20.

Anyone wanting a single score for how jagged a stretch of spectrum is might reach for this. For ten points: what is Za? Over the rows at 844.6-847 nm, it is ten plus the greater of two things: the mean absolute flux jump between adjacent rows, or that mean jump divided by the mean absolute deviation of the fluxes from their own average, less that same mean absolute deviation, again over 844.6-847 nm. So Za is 24.4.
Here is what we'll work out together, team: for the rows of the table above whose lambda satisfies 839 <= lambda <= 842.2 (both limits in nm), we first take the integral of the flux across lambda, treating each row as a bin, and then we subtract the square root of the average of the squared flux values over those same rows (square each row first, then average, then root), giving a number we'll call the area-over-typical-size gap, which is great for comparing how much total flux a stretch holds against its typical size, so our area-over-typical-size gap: 182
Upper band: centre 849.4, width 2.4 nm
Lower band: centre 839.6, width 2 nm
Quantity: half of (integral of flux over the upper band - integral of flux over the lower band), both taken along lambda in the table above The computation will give 21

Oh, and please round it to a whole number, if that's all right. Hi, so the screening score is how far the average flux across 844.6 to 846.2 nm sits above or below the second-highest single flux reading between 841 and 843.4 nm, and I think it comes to -5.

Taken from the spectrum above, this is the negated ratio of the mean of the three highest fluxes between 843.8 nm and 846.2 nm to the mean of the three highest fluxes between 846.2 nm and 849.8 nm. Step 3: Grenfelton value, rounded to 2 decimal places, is -0.92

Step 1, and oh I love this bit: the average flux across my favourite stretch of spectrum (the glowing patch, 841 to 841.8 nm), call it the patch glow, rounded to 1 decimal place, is 79.5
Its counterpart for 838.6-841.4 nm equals 84.4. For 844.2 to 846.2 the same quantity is 83.7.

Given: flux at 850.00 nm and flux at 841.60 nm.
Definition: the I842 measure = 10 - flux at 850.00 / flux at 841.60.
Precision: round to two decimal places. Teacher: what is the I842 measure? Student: 8.90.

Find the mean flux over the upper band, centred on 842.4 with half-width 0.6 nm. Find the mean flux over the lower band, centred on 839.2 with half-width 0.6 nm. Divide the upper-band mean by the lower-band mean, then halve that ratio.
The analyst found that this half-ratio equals 0.51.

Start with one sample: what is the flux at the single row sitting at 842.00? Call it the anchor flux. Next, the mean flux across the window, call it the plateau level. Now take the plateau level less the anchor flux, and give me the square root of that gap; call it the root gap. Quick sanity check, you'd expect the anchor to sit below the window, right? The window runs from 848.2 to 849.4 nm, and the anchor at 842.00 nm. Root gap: 2.9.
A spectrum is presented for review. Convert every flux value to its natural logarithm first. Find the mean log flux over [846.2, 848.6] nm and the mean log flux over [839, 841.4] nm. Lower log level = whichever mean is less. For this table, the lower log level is 4.37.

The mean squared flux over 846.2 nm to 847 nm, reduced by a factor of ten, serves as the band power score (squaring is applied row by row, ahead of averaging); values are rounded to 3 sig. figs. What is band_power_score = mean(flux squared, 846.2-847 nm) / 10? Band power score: 652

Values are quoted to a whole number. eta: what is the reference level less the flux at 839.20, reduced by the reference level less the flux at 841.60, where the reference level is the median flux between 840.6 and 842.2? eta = -8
